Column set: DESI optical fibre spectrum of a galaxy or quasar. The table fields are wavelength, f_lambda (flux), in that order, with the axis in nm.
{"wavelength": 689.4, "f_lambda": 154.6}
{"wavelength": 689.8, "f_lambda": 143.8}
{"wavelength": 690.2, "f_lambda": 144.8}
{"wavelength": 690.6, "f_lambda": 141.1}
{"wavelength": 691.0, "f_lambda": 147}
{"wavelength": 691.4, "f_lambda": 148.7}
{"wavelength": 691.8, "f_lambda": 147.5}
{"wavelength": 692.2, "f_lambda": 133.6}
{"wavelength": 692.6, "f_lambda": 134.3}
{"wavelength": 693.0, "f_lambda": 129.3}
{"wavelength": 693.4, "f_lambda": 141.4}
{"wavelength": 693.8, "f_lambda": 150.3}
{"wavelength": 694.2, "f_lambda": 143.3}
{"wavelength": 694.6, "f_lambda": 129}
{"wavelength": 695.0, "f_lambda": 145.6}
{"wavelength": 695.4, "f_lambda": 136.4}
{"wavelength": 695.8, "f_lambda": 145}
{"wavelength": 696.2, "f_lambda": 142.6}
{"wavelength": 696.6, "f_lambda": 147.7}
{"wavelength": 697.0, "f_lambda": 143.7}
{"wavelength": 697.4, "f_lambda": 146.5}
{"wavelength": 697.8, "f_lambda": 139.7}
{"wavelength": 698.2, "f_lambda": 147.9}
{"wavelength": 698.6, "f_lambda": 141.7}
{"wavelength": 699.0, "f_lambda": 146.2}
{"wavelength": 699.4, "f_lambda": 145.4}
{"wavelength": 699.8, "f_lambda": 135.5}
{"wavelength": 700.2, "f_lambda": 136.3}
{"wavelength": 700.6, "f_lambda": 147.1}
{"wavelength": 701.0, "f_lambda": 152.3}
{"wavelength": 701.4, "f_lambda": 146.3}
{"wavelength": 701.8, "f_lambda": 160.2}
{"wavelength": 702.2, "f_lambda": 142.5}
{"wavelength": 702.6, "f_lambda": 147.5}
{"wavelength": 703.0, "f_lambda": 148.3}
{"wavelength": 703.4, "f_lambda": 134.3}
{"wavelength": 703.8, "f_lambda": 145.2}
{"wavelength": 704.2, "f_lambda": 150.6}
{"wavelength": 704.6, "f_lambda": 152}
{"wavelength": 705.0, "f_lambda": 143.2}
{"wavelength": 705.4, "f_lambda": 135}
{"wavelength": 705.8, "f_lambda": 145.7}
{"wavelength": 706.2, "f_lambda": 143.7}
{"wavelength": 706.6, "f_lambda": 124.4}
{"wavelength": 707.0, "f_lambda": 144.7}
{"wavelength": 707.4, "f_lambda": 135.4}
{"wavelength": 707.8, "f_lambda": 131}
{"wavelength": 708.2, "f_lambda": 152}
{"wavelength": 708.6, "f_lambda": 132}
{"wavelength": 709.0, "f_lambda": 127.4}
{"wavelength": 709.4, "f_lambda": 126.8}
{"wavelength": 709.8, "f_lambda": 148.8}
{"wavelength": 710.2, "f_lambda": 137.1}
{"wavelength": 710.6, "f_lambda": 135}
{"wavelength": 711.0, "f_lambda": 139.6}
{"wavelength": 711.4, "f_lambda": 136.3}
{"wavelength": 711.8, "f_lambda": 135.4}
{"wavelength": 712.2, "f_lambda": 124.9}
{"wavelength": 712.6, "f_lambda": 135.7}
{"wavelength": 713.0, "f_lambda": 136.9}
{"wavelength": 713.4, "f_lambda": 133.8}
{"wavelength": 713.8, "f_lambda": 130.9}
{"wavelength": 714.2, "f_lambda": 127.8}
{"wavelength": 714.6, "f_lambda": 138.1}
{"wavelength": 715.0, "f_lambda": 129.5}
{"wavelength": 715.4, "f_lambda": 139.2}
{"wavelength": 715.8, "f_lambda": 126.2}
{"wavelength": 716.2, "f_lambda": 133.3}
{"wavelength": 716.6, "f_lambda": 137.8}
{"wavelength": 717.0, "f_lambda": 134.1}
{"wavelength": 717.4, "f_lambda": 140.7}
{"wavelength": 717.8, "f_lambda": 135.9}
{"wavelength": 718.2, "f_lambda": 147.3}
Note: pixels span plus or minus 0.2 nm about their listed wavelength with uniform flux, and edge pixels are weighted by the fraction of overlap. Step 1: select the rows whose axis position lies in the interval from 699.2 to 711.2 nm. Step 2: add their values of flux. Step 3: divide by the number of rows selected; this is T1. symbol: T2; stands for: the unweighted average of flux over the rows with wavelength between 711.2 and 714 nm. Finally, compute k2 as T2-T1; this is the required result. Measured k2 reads -8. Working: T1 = 142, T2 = 133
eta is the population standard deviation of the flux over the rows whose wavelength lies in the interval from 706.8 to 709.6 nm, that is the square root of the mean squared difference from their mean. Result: 8.7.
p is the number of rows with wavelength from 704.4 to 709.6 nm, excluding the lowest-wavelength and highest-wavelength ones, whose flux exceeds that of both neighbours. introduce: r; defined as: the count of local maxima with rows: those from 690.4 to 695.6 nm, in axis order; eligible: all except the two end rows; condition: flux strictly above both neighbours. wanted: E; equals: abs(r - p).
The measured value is 1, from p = 3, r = 4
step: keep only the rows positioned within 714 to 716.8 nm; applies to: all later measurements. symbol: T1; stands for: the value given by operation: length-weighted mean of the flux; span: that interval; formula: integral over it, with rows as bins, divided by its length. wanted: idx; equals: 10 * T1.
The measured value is 1331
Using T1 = 133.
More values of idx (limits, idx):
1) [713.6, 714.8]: 1323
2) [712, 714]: 1324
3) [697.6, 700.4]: 1418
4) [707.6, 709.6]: 1338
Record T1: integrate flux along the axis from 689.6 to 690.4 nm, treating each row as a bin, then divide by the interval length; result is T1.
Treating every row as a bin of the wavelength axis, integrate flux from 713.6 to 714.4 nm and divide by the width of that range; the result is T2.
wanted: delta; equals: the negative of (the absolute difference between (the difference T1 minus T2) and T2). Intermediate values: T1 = 144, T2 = 129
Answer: -114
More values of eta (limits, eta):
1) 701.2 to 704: 7.2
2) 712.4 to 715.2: 3.6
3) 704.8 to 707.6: 7.2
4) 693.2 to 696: 6.5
